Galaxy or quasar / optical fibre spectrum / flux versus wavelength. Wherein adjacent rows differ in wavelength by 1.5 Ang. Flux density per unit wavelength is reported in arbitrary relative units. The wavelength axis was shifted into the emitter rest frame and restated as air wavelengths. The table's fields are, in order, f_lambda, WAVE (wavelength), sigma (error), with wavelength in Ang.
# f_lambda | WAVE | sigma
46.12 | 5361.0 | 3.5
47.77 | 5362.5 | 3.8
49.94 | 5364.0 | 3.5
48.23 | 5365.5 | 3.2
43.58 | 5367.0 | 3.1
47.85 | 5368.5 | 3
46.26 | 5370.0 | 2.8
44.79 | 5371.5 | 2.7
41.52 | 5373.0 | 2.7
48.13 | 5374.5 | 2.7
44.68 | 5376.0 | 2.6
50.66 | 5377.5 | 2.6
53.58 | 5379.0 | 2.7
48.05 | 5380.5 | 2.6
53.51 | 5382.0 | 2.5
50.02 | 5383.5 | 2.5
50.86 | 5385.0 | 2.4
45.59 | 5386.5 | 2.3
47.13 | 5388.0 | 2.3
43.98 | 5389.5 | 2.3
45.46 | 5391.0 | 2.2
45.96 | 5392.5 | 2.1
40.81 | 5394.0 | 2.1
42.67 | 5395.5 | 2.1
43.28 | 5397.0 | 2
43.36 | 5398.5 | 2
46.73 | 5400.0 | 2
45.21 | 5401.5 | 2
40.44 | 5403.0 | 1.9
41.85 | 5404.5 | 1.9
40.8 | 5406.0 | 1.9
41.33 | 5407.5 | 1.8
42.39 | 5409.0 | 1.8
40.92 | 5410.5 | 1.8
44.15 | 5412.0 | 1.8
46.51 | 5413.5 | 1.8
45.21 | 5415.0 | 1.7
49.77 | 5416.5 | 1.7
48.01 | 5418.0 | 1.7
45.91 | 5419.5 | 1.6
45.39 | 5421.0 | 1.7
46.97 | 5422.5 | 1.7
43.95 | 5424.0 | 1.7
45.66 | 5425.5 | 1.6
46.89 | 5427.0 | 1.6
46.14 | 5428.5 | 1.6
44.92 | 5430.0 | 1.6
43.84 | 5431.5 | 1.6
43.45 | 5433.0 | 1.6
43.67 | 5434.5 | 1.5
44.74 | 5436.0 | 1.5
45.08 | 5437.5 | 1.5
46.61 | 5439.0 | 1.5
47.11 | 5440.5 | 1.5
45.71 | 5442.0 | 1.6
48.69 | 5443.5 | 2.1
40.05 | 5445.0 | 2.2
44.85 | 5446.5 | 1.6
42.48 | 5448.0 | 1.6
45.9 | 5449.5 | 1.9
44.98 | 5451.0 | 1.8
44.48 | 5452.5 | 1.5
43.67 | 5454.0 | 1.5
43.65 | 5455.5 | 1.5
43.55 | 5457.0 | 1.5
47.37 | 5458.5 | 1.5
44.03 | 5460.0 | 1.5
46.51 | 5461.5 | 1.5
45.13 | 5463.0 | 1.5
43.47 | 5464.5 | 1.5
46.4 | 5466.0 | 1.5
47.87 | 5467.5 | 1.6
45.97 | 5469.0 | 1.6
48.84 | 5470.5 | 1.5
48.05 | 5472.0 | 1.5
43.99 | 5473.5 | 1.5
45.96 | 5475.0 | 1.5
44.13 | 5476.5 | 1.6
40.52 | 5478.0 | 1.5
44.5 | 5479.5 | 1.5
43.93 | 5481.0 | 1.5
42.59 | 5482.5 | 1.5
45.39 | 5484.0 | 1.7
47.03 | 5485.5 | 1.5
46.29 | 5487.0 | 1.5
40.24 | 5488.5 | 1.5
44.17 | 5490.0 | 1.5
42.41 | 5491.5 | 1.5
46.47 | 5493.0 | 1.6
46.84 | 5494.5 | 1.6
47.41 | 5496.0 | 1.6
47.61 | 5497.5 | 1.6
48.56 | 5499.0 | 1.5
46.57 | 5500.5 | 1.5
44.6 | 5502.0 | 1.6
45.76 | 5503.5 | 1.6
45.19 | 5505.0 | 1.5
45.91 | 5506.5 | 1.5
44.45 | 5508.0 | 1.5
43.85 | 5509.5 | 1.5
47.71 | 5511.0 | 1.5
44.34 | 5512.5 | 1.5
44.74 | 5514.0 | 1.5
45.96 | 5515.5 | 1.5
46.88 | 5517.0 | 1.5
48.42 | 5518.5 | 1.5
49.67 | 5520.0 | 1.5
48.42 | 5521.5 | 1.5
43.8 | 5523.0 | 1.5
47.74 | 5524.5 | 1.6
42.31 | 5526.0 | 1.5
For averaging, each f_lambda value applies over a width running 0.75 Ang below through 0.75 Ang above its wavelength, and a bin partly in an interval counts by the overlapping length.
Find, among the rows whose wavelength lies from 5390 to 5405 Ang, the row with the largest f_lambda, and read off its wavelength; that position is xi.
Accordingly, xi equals 5400.0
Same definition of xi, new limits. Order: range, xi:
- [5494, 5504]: 5499.0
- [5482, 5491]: 5485.5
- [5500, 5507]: 5500.5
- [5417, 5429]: 5418.0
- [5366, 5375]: 5374.5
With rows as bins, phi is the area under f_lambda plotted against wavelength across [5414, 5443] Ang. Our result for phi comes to 1327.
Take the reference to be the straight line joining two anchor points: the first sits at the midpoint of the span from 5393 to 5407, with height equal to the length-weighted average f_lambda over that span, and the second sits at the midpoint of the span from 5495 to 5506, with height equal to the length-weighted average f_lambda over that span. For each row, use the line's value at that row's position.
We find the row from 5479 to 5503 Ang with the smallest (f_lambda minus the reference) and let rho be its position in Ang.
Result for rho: 5488.5 Ang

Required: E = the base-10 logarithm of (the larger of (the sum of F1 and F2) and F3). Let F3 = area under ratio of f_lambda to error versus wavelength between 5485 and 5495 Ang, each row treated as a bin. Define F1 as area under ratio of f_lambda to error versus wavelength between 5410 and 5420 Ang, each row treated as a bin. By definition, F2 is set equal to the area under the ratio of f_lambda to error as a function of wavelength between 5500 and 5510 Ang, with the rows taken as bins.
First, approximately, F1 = 266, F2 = 296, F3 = 292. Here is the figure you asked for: 2.75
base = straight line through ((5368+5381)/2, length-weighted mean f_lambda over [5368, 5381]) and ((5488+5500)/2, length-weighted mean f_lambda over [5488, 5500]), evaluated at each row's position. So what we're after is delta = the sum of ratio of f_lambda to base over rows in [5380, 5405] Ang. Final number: 16.5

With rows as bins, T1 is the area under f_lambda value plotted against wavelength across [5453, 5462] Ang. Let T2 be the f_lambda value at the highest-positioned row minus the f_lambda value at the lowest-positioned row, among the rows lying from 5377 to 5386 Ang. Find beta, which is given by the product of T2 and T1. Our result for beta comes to 81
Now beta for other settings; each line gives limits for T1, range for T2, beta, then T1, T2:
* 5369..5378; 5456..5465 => -33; 413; -0.1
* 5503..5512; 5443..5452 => -1517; 409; -3.7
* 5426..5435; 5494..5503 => -905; 404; -2.2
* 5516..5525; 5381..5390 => -4069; 427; -9.5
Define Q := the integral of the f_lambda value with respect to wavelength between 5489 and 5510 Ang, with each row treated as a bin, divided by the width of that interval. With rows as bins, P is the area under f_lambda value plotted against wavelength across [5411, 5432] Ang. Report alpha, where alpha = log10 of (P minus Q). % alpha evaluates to 2.96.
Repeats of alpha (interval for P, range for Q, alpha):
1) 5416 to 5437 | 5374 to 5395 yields 2.96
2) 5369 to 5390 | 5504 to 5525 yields 2.98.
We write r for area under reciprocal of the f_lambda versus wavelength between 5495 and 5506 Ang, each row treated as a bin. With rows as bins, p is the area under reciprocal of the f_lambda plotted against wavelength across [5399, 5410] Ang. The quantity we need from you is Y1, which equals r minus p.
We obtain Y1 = -0.022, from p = 0.259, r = 0.237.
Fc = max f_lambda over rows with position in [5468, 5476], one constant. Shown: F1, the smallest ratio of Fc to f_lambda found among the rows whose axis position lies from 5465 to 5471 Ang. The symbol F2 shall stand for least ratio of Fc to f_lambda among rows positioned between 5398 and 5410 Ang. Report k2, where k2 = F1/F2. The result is 0.96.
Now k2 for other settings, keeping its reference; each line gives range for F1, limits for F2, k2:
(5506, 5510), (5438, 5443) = 1.03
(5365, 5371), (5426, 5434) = 0.97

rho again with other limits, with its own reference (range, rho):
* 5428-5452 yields 5445.0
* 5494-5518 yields 5509.5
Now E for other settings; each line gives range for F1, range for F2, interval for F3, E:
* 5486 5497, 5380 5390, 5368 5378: 2.72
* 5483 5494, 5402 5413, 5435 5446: 2.75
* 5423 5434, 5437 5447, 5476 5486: 2.76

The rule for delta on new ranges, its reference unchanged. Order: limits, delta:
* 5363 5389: 17.2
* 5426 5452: 16.5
